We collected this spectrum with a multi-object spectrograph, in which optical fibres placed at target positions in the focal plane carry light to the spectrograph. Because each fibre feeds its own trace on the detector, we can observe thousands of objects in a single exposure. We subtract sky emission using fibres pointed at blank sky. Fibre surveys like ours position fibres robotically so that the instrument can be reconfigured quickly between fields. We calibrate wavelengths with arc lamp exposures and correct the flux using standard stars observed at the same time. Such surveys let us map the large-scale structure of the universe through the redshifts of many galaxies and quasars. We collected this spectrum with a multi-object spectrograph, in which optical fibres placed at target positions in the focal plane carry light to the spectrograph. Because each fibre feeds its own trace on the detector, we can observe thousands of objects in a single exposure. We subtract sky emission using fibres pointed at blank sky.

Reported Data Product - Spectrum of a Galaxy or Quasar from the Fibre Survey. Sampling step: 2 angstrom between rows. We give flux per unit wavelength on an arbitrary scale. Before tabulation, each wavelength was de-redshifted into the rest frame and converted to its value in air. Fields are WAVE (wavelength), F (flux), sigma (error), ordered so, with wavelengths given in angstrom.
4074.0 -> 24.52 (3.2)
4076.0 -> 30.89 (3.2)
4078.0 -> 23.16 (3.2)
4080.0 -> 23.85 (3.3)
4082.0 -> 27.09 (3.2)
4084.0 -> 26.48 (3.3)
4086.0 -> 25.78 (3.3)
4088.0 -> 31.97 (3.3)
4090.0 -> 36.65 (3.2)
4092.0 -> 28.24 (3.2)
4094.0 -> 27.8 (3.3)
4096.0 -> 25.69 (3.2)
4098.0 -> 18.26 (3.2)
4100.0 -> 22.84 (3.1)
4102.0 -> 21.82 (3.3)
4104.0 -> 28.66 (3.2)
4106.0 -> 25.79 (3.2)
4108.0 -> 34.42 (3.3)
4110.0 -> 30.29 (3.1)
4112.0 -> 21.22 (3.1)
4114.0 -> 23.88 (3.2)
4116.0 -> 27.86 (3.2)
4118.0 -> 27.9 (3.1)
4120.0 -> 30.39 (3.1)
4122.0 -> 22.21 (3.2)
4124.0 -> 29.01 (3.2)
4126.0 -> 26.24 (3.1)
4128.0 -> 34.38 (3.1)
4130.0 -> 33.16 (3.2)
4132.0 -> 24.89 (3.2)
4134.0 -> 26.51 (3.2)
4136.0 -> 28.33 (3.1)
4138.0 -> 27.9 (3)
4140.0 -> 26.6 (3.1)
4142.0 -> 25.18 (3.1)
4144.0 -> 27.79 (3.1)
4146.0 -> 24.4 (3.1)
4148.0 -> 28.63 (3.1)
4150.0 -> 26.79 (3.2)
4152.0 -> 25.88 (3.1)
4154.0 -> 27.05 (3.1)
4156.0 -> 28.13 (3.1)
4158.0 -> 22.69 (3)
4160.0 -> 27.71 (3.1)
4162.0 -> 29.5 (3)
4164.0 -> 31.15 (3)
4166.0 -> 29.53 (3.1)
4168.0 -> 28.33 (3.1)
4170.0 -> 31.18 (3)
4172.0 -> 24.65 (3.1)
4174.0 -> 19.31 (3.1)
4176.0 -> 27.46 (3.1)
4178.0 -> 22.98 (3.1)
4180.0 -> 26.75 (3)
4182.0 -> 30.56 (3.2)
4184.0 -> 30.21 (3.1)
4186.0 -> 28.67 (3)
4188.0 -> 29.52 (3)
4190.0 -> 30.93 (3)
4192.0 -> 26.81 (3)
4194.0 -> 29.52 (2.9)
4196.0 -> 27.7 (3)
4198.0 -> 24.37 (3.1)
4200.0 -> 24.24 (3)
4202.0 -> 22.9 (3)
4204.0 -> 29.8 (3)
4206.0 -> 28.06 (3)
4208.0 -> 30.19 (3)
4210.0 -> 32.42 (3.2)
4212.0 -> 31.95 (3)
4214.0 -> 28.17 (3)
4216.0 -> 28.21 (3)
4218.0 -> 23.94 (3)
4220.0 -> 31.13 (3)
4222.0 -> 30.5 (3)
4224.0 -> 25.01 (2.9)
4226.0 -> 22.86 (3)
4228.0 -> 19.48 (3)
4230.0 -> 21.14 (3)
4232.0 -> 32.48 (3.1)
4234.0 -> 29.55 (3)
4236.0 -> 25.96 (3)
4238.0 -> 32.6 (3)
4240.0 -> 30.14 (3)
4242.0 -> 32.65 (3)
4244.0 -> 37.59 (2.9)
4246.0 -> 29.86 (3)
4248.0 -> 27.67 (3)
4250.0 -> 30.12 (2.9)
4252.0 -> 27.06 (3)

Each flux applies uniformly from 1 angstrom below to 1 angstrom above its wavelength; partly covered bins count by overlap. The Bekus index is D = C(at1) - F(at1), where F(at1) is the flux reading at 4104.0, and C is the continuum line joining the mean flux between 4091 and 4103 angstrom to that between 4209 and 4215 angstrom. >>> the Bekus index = -4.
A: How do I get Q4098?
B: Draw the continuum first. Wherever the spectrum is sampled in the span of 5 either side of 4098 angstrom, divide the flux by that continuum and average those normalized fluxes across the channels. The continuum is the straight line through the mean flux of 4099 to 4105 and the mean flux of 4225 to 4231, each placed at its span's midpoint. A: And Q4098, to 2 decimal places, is 0.95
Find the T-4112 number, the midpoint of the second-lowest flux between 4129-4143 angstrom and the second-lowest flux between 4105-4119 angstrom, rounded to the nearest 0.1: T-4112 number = 24.5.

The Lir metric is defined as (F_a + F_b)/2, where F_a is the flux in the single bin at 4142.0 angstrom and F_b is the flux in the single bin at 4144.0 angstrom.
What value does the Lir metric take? 26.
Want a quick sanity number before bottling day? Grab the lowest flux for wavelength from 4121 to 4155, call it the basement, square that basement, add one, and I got 494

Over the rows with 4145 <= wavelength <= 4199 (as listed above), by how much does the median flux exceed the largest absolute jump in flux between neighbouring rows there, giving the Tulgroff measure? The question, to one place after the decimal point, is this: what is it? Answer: 19.6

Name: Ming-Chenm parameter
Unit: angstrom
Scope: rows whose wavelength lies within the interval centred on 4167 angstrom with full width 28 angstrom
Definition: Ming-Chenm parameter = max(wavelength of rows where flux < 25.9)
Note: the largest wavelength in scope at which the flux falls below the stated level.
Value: 4178.0 angstrom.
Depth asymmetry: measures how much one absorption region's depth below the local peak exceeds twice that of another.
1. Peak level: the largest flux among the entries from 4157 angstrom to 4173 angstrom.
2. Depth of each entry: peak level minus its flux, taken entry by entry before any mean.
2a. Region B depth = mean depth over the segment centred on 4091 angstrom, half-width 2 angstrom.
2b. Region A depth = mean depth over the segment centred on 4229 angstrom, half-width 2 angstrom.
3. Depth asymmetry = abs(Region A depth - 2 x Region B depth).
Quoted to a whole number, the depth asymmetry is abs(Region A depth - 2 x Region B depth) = 13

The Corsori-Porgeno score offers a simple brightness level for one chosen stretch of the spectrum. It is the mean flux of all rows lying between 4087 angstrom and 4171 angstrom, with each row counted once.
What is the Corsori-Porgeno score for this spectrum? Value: 27.5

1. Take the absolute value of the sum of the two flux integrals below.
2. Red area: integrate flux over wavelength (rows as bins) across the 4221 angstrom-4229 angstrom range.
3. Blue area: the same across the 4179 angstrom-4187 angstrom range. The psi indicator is 428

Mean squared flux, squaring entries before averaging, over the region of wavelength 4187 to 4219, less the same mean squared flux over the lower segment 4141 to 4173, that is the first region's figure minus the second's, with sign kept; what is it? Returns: 38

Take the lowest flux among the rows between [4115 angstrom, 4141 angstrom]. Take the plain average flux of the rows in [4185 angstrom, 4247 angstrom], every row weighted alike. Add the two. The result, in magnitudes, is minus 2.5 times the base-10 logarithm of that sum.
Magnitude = -4.26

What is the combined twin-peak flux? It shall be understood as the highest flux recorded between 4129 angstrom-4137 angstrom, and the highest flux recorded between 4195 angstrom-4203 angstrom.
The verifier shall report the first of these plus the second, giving 61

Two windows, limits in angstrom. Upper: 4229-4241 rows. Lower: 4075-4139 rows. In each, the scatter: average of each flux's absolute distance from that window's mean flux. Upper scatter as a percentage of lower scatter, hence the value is 106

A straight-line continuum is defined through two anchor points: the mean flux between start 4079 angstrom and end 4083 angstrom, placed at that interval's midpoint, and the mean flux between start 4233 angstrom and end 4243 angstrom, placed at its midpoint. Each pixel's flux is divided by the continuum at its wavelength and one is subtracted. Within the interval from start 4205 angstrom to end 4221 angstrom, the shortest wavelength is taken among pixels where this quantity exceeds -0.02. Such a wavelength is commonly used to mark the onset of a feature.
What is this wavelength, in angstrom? 4208.0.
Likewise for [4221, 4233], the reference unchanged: 4222.0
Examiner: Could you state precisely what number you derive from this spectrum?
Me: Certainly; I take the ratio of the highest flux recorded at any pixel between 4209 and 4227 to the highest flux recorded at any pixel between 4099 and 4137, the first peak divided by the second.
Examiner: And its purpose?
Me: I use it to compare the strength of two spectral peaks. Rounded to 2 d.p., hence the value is 0.94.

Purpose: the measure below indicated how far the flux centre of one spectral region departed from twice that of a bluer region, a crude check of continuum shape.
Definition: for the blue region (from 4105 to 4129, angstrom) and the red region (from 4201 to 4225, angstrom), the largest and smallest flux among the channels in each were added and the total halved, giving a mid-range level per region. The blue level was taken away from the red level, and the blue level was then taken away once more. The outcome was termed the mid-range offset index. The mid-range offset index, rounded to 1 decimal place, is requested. -28.0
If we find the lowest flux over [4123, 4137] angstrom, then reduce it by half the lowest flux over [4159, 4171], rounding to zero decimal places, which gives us 11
